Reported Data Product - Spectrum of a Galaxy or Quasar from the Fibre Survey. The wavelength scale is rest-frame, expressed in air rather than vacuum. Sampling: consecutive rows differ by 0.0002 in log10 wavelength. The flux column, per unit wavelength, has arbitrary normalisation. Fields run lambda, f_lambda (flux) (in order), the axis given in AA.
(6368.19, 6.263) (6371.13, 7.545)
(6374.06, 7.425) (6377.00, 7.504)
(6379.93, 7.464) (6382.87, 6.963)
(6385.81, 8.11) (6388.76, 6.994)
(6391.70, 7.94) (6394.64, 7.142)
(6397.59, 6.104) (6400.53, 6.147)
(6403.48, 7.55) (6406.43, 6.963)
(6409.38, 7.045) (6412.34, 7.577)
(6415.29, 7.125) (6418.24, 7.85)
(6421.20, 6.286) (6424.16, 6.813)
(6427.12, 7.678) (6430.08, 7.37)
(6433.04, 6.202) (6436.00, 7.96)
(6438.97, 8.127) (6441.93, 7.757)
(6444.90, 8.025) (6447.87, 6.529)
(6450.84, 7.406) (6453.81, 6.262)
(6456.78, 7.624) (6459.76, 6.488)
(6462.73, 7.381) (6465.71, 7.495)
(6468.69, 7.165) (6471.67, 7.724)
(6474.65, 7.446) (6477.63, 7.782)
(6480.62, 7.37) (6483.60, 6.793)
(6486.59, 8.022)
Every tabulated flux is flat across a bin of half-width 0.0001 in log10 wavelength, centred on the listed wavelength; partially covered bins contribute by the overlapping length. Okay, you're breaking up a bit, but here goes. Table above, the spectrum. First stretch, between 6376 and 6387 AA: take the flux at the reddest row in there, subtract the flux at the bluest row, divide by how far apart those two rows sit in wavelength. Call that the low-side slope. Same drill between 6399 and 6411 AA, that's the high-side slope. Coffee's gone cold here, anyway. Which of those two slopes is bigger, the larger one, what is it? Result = 0.10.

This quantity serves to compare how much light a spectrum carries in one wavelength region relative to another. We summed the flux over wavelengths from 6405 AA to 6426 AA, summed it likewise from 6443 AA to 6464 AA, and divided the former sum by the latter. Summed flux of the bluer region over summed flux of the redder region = 1.00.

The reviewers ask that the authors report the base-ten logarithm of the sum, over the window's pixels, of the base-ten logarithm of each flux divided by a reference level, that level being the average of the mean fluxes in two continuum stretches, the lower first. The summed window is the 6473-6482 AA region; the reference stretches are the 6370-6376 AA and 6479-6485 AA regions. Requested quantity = -1.4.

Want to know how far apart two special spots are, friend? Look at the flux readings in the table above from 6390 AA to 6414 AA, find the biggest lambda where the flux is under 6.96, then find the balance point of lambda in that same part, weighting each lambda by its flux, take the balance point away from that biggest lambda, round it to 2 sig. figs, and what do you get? -1.5 AA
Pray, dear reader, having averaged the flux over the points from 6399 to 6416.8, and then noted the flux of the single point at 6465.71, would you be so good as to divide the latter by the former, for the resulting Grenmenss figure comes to 1.06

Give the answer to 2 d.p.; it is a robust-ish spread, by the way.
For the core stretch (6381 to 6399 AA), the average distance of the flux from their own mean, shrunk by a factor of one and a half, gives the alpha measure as 0.36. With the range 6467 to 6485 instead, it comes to 0.18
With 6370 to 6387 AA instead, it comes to 0.15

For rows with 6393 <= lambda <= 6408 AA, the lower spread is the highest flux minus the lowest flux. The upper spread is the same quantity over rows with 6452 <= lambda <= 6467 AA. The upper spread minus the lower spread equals -0.1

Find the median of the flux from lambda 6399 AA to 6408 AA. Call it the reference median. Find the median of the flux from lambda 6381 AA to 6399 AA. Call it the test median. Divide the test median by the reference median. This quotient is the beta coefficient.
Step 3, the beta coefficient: 1.02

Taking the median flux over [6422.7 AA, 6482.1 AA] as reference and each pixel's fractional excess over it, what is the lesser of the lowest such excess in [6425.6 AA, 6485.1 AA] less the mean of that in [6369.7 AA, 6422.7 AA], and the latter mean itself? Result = -0.14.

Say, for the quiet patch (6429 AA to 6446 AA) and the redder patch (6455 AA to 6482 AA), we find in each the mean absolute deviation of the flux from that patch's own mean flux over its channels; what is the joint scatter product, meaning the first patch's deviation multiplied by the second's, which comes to 0.13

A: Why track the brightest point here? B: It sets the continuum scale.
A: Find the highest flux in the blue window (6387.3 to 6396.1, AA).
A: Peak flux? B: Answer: 7.94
